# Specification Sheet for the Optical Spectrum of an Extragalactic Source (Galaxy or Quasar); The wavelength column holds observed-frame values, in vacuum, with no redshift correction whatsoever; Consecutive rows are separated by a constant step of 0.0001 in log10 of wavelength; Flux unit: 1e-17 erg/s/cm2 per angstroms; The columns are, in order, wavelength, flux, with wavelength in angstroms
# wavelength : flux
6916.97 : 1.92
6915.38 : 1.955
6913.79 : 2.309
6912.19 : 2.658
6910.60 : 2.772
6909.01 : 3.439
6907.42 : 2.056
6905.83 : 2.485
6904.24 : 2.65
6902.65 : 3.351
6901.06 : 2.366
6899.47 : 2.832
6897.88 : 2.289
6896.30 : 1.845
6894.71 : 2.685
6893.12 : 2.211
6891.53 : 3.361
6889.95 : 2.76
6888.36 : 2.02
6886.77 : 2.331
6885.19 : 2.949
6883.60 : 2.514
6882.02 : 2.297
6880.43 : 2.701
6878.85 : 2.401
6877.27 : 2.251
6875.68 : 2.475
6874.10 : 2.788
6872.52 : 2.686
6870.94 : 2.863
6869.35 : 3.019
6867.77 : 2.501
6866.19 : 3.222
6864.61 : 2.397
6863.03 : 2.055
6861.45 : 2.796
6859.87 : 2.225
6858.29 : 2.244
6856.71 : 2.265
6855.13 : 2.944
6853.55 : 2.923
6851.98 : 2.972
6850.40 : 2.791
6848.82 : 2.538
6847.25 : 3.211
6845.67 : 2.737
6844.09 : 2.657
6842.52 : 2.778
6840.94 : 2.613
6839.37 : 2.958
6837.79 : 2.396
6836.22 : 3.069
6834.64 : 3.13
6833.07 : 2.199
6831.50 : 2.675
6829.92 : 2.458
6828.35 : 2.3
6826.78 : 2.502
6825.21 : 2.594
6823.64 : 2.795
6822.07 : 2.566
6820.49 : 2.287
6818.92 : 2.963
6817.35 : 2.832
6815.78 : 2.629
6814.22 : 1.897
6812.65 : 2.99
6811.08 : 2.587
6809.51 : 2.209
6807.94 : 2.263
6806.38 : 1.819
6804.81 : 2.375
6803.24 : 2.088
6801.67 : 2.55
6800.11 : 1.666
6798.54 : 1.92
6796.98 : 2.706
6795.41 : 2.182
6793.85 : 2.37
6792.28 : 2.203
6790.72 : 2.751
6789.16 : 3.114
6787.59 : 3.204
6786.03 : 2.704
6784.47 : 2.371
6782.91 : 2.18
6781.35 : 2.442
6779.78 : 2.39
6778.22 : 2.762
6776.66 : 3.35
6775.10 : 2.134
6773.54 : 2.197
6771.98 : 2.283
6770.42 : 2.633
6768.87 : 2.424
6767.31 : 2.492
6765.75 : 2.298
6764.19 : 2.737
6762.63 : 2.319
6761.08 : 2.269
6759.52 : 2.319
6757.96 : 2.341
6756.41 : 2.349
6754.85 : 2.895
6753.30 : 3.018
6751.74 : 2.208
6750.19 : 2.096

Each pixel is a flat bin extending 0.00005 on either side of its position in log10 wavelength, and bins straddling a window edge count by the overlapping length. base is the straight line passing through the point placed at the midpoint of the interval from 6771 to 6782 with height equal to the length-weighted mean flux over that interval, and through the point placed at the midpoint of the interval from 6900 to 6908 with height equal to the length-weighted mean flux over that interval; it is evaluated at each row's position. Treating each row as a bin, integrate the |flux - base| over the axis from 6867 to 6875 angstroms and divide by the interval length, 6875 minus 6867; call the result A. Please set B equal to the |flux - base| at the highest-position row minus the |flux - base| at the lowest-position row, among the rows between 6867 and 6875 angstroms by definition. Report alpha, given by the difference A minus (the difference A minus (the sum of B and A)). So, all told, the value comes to 0.35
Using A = 0.222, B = 0.1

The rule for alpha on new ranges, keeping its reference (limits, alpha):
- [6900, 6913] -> 0.15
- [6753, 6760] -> -0.08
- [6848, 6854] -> 0.58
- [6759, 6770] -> 0.06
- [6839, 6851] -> 0.05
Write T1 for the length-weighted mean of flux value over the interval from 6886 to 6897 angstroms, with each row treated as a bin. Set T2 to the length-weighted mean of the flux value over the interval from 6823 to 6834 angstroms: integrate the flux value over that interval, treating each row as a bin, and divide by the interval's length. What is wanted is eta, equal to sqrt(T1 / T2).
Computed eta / 0.99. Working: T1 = 2.46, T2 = 2.51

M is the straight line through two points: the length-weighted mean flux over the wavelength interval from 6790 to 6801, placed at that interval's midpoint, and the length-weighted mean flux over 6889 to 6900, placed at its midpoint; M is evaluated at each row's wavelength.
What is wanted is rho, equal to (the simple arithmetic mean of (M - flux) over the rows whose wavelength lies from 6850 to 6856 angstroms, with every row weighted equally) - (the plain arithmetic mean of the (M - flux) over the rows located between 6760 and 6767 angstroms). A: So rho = -0.2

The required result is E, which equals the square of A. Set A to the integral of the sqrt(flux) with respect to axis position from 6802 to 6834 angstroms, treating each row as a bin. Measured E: 2504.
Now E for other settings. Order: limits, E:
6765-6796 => 2418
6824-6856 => 2781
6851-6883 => 2655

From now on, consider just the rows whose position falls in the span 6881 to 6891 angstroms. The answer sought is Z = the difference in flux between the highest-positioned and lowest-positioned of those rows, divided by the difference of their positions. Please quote 0.06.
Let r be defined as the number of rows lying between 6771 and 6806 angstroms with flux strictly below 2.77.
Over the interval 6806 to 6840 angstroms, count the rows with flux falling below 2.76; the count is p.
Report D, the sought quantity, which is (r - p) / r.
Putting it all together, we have 0.21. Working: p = 15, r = 19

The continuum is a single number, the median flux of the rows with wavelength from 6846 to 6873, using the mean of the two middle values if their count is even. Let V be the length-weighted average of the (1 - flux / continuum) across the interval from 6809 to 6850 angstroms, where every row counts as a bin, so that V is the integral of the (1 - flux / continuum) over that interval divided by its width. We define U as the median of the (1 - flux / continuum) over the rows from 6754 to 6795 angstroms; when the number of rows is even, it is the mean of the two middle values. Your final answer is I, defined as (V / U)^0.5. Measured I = 0.6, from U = 0.15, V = 0.05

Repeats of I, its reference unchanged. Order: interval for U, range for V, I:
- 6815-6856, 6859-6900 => 1.7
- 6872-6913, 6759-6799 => 1.2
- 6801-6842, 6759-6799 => 1.1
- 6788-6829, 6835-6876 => 0.5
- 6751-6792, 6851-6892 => 0.7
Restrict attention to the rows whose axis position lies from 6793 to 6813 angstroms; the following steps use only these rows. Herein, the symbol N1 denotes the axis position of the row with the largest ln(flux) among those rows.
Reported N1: 6812.65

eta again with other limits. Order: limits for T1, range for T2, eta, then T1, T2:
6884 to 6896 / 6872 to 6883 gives 1.01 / 2.58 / 2.51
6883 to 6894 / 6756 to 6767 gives 1.04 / 2.59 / 2.38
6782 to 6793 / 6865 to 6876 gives 0.97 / 2.65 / 2.79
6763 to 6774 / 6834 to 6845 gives 0.93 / 2.44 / 2.79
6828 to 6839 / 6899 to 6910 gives 0.98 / 2.63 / 2.74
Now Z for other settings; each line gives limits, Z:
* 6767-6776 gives -0.05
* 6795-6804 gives -0.01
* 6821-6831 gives -0.01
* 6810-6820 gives 0.05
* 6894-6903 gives 0.08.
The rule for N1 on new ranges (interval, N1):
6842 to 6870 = 6866.19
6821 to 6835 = 6834.64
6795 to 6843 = 6834.64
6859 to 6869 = 6866.19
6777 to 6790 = 6787.59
